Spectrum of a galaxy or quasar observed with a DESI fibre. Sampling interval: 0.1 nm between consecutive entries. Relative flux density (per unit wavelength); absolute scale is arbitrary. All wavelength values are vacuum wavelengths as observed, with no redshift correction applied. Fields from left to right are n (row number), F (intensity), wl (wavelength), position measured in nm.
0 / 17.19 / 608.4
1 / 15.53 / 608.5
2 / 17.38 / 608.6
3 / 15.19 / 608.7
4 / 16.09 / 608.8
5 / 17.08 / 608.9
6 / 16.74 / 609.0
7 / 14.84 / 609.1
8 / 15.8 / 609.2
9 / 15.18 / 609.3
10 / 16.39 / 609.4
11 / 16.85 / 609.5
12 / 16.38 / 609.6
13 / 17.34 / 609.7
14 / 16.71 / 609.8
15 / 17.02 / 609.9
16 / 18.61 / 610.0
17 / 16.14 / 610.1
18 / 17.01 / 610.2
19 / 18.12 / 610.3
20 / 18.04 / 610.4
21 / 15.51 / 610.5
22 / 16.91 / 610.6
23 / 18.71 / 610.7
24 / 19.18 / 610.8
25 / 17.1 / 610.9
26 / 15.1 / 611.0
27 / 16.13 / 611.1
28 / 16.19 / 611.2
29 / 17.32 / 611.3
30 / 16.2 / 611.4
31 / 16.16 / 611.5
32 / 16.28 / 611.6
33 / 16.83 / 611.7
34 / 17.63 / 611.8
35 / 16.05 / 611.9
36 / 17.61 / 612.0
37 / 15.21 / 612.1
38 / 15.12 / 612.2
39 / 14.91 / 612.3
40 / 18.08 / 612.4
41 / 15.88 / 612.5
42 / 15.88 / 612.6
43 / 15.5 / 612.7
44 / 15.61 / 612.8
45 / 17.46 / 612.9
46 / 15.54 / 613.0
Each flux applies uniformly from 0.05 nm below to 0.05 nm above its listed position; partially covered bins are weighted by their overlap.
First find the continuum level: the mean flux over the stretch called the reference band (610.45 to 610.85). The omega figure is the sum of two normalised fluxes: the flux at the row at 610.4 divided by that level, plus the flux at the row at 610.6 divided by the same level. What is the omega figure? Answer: 1.99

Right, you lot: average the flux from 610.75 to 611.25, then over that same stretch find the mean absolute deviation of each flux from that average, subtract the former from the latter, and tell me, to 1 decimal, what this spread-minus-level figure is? -15.6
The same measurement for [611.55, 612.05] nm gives -16.3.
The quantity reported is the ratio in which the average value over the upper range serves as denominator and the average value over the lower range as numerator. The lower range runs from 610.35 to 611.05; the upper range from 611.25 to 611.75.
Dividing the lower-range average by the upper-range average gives 1.04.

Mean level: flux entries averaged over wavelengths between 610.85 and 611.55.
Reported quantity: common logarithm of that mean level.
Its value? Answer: 1.21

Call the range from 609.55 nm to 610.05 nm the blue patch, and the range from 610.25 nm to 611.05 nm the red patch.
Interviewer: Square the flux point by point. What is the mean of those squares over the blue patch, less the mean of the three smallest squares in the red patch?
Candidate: 45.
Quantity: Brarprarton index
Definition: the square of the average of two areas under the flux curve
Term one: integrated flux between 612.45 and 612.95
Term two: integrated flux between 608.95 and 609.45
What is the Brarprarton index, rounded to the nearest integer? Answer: 63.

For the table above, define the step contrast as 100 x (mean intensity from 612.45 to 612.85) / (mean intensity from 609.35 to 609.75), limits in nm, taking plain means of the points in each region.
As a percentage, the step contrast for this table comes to 94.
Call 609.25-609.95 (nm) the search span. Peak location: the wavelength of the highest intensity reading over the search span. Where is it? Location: 609.7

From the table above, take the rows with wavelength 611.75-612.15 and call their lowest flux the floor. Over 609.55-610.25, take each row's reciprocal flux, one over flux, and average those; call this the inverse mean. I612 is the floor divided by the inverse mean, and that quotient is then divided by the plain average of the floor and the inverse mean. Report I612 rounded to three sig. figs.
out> 33.9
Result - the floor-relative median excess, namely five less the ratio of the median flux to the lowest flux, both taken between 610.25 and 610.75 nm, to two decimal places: 3.84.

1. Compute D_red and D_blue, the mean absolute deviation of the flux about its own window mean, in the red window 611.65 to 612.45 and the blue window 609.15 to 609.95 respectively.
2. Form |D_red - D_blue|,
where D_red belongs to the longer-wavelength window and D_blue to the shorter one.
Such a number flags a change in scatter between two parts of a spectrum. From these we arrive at 0.59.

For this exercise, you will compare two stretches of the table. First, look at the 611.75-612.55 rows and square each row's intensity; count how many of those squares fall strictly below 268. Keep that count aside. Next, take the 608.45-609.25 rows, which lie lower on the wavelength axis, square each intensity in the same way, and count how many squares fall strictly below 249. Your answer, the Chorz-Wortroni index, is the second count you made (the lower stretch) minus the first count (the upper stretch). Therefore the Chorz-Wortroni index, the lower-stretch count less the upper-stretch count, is -2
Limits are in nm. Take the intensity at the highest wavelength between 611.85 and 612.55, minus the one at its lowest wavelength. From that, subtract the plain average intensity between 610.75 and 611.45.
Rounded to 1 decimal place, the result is -16.9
